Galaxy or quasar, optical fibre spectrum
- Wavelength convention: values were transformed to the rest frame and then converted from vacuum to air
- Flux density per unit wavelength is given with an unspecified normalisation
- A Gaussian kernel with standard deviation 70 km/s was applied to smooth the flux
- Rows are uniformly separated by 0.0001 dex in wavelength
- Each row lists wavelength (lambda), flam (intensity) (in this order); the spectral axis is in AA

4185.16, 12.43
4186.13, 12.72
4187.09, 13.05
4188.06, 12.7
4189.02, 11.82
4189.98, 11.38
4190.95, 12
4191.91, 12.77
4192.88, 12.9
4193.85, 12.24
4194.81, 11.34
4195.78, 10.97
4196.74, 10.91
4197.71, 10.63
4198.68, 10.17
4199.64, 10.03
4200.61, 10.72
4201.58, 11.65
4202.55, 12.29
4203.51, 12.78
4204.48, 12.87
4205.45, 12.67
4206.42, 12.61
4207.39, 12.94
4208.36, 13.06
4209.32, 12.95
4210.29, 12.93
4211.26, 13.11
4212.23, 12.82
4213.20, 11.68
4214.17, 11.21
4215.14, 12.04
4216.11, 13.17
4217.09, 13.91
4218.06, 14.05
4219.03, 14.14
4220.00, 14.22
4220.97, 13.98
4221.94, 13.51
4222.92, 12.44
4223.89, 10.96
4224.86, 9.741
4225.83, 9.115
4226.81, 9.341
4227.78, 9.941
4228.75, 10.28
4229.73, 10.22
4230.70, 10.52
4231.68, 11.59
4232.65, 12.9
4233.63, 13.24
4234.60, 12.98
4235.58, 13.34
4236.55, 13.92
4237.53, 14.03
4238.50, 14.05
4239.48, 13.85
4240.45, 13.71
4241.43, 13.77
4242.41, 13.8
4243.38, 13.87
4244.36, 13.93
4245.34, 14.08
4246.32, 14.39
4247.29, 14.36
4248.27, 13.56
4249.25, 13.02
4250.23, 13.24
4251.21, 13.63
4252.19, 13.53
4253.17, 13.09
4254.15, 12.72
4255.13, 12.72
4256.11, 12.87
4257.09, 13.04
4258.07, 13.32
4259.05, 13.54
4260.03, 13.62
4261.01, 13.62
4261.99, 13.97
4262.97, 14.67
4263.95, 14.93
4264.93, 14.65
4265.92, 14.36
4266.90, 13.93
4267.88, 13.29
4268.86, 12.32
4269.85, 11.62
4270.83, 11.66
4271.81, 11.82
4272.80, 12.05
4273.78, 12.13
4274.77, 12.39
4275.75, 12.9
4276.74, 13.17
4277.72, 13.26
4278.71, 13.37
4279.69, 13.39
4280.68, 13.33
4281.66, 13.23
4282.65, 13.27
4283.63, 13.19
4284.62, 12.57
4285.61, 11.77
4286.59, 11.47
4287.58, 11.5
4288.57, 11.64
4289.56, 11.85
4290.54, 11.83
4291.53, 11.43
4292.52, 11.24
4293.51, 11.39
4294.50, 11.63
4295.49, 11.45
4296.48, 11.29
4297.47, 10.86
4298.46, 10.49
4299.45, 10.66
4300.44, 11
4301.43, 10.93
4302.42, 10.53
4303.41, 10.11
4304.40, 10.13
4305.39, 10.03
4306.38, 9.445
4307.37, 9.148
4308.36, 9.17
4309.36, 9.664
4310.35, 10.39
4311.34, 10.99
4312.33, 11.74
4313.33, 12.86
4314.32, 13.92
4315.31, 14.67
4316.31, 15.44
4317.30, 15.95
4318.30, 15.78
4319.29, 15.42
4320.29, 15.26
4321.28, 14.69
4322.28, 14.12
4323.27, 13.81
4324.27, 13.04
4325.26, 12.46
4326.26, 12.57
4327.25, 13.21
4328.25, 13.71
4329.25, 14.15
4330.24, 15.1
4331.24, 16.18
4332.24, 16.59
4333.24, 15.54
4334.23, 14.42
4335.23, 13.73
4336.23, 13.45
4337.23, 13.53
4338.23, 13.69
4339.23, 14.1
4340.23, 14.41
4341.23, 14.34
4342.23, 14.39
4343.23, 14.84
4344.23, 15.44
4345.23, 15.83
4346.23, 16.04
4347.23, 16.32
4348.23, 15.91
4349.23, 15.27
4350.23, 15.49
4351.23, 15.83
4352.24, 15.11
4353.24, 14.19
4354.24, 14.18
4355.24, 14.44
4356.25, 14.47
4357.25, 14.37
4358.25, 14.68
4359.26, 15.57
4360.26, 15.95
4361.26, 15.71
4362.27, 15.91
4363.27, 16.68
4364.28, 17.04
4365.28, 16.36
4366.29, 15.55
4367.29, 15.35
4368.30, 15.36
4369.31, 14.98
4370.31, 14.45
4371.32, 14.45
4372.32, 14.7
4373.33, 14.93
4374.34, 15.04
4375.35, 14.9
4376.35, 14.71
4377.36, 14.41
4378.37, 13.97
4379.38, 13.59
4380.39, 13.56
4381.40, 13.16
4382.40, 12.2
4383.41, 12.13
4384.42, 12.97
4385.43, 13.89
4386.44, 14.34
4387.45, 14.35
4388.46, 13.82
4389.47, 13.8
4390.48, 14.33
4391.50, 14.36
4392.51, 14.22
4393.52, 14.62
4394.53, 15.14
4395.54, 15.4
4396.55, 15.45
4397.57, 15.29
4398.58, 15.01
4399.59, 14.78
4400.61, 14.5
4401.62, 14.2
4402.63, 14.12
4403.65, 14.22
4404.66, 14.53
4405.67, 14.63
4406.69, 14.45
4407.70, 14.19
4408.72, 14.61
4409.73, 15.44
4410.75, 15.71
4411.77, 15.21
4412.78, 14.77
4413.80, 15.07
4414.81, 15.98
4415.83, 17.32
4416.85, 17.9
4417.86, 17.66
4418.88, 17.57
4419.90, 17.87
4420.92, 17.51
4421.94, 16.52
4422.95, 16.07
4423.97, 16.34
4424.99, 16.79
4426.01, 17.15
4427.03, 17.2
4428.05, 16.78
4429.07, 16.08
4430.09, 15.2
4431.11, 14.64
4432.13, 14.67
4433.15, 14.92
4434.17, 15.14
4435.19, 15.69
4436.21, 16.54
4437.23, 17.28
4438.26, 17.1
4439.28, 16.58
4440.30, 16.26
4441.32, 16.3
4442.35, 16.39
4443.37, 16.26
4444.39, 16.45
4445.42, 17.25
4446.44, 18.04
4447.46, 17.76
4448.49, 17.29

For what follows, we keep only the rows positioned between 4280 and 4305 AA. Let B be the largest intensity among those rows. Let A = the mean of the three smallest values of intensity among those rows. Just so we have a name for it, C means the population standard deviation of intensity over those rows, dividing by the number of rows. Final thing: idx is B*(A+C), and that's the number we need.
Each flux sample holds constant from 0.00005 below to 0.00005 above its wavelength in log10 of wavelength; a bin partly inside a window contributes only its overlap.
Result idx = 149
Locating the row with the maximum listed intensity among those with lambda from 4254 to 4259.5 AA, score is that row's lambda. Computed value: 4259.05 AA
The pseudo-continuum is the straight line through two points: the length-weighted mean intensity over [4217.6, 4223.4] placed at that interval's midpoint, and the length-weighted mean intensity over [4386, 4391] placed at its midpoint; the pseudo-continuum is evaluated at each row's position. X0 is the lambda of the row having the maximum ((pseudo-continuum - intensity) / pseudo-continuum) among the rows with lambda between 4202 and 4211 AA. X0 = 4202.55 AA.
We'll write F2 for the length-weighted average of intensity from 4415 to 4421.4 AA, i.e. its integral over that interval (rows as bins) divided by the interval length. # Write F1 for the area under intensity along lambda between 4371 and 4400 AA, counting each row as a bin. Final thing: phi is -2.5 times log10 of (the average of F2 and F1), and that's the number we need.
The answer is -5.83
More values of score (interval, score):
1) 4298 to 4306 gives 4300.44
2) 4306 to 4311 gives 4310.35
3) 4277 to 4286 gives 4279.69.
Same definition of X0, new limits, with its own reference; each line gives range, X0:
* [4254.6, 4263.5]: 4255.13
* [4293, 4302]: 4298.46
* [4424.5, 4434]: 4431.11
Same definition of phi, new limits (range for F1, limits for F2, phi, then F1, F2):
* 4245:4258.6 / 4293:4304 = -4.96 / 182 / 11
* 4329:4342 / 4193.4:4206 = -5.00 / 189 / 11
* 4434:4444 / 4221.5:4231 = -4.85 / 164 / 11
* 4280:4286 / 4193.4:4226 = -4.13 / 78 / 12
